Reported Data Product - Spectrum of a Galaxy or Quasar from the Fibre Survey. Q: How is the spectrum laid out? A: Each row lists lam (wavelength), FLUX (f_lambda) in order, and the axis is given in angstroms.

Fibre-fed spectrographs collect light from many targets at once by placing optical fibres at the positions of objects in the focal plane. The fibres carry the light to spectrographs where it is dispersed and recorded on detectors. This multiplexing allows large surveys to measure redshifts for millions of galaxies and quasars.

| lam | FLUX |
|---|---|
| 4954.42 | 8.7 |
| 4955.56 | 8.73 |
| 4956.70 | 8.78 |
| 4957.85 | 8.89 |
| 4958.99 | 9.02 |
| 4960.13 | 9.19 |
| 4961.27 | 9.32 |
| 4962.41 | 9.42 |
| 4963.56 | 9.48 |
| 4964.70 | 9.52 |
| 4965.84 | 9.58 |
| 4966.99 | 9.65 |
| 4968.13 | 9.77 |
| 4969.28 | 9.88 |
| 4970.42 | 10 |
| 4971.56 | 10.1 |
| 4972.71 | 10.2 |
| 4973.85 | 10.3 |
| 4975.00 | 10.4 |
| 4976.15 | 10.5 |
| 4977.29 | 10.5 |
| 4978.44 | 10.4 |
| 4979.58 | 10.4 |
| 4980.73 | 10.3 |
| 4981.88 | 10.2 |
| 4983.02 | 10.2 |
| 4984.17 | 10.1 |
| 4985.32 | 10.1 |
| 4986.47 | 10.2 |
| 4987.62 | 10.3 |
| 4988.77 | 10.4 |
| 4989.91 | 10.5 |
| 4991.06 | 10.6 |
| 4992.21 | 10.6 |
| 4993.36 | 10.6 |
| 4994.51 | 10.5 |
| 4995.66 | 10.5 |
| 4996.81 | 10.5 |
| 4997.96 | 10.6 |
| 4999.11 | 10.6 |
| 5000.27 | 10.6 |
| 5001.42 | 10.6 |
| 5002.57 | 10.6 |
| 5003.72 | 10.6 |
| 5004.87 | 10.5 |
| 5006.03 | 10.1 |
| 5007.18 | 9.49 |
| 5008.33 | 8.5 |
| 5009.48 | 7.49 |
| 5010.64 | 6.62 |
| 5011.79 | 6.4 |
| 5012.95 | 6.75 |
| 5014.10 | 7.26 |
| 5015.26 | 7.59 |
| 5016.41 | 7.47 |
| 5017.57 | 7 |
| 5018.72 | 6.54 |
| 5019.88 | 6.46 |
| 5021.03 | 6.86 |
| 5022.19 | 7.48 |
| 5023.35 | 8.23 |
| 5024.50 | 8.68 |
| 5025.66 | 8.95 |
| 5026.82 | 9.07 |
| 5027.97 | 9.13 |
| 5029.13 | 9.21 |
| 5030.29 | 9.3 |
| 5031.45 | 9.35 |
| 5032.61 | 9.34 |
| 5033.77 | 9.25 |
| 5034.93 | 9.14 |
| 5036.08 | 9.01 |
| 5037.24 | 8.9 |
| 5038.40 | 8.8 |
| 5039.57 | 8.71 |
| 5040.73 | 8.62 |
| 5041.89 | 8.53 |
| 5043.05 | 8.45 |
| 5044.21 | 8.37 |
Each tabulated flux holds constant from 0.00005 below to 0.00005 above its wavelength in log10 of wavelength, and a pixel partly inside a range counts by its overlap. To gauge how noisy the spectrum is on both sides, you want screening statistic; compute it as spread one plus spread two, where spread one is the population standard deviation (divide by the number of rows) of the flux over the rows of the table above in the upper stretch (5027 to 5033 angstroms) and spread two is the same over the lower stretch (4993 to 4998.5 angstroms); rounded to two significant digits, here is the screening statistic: 0.13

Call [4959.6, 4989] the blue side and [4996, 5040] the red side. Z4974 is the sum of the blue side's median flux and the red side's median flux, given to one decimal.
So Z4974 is 19.1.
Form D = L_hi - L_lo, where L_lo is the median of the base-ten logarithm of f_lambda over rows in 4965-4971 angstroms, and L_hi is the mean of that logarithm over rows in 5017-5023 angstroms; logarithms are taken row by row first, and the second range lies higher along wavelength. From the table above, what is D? -0.15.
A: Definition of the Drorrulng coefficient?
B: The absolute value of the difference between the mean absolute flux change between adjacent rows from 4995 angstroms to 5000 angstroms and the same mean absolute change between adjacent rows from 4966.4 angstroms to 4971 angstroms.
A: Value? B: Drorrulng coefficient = 0.08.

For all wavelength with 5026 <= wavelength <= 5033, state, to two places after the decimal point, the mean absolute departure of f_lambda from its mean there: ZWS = 0.10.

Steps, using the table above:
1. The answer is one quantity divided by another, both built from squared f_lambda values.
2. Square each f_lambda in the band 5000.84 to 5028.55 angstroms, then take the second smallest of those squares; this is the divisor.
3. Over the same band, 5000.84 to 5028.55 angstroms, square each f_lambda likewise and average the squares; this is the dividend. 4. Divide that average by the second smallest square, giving 1.69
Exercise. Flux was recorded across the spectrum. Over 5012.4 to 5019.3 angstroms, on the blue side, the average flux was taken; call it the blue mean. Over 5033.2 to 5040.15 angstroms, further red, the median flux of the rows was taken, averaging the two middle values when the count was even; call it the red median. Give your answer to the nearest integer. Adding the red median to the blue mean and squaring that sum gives 258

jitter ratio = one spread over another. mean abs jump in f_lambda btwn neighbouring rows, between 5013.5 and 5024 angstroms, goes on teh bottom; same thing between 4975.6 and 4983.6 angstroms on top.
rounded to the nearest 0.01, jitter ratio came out 0.12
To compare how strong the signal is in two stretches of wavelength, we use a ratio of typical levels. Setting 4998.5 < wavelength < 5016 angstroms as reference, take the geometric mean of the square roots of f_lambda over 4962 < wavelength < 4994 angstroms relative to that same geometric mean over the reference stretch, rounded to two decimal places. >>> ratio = 1.08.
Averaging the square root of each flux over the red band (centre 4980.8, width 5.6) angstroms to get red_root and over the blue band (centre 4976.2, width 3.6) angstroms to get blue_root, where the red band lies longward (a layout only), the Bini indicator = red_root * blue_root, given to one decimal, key 10.4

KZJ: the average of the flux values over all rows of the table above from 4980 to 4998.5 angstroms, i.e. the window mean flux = 10.4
